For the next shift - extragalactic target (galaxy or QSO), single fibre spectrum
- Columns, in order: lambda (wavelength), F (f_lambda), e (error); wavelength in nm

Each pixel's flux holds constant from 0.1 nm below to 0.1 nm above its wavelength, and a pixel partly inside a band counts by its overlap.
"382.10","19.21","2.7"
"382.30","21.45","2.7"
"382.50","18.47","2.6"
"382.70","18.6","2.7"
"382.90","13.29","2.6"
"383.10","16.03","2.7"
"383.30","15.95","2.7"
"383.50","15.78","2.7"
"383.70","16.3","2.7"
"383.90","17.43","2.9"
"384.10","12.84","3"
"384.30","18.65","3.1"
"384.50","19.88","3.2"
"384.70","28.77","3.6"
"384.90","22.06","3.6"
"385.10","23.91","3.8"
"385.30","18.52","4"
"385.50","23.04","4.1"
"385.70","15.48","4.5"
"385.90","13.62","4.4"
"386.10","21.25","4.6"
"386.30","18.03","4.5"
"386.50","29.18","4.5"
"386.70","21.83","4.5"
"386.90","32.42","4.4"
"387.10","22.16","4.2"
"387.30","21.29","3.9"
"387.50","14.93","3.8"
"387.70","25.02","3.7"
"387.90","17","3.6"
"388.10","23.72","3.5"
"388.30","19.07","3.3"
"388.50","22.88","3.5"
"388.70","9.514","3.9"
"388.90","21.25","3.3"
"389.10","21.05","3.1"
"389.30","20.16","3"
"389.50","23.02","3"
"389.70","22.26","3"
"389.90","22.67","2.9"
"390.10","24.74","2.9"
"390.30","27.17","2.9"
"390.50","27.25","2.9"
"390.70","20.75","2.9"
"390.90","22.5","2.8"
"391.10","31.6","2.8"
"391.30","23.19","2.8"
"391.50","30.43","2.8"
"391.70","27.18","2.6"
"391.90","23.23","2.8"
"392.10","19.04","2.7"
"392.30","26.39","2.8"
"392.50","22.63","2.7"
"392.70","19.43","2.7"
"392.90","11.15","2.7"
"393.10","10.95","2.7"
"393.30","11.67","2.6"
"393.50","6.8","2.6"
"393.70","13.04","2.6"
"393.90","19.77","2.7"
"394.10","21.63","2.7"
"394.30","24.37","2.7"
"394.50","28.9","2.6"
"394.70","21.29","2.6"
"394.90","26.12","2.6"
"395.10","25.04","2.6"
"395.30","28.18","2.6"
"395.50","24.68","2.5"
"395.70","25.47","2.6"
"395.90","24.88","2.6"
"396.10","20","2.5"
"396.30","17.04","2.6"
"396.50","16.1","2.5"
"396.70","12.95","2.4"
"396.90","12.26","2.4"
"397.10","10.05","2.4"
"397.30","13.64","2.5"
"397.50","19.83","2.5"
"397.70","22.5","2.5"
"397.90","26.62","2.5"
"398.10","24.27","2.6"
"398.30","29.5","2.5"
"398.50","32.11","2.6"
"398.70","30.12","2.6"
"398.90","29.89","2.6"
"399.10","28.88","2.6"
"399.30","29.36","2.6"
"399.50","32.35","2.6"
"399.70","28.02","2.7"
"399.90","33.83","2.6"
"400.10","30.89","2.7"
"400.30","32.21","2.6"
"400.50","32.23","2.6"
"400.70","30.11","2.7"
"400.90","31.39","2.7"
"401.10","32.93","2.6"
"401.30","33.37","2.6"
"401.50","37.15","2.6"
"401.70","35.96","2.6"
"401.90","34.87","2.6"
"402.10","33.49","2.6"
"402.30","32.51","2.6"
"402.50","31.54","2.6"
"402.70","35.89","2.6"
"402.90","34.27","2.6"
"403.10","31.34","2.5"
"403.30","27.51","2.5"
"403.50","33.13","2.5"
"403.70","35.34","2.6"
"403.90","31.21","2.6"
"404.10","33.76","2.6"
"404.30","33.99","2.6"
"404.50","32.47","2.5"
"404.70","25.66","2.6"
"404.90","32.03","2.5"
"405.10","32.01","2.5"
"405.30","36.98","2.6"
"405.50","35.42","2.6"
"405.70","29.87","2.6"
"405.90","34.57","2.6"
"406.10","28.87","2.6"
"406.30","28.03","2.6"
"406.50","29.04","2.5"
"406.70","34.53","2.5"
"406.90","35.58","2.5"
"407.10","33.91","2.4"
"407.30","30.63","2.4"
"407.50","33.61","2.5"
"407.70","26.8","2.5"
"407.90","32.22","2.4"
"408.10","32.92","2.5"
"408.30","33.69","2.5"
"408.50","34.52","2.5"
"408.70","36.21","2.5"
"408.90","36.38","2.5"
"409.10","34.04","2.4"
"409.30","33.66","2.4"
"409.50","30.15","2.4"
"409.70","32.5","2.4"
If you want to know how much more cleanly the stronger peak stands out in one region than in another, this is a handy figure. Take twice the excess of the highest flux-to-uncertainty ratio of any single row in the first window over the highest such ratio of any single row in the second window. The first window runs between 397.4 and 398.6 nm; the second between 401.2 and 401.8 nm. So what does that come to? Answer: -3.9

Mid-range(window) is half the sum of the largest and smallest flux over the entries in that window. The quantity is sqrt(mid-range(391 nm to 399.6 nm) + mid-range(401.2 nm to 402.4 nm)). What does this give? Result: 7.4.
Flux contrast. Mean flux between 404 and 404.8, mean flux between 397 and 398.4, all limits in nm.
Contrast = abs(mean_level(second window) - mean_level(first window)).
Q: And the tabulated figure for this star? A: 11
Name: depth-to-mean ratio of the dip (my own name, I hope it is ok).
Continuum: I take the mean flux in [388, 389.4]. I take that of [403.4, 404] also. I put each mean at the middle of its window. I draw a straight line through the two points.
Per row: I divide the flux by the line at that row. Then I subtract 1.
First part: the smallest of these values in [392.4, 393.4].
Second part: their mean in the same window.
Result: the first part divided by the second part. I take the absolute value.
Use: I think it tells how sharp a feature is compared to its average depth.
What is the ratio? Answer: 1.5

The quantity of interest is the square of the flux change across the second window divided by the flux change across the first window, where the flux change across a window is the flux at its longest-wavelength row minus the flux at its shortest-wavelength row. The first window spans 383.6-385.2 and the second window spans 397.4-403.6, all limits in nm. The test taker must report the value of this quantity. 23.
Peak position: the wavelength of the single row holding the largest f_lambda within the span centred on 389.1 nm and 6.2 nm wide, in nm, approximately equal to 386.90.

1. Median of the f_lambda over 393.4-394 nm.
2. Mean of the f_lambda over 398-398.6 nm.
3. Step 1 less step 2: -15.6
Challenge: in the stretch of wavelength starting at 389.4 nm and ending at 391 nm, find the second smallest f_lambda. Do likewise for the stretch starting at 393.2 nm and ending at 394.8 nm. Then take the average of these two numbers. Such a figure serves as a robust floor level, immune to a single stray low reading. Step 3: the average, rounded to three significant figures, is 17.0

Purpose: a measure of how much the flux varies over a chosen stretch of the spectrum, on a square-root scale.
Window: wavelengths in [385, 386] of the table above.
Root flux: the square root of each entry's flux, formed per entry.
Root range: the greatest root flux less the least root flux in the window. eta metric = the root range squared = 1.4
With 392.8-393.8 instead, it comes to 1.0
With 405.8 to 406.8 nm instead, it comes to 0.3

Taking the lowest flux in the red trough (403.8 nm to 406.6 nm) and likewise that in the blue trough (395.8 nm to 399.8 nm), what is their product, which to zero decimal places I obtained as 258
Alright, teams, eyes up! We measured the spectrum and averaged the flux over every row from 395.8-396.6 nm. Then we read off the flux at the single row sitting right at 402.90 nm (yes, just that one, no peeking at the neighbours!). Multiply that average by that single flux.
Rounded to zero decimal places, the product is 668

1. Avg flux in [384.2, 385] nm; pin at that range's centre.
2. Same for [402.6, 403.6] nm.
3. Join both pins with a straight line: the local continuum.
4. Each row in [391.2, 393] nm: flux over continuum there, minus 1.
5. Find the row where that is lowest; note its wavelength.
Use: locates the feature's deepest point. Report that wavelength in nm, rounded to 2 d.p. 392.90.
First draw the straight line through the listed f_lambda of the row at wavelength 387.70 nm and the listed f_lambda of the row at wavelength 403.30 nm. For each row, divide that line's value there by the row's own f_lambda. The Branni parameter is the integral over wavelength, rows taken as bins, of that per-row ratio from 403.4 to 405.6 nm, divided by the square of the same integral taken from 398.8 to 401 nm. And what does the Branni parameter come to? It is 0.50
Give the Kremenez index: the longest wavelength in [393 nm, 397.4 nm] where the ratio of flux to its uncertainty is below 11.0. 397.30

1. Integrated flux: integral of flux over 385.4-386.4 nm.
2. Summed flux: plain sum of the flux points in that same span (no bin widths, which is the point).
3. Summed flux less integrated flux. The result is 73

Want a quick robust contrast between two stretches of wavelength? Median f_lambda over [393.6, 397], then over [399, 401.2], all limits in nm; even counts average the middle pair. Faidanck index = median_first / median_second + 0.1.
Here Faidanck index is 0.79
